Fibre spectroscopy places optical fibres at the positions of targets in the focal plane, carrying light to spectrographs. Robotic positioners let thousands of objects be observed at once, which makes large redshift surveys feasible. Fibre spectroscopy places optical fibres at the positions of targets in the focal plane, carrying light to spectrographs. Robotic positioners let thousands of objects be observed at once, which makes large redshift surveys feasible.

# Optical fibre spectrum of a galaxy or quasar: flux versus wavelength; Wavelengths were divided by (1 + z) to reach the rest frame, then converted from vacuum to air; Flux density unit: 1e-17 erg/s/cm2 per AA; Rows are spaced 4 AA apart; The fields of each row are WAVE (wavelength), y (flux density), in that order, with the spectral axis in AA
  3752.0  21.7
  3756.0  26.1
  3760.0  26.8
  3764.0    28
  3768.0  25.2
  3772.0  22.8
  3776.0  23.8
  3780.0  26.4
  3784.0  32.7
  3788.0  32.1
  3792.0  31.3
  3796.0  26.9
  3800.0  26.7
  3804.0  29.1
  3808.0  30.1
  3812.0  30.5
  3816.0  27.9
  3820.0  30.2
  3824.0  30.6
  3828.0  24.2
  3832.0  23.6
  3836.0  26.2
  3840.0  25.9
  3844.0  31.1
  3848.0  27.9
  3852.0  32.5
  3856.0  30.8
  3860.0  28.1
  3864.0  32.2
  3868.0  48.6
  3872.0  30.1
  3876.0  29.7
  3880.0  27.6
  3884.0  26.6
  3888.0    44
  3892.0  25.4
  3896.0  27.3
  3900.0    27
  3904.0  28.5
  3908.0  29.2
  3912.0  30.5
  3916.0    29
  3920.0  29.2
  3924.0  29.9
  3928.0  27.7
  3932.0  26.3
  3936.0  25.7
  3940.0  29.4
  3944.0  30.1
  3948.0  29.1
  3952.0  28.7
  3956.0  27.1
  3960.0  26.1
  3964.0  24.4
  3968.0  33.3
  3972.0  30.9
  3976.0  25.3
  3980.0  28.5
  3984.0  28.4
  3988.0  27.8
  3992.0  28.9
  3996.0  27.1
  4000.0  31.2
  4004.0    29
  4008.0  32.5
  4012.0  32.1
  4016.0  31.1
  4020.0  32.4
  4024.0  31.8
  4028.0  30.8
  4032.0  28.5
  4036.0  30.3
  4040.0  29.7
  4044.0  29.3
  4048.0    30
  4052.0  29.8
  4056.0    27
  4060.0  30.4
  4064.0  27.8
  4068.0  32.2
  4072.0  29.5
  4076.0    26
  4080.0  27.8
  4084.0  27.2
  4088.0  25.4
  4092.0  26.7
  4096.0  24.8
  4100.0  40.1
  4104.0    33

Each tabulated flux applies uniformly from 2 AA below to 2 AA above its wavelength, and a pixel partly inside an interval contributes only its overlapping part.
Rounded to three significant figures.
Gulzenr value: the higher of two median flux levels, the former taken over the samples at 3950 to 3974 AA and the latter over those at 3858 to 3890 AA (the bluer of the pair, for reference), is 29.9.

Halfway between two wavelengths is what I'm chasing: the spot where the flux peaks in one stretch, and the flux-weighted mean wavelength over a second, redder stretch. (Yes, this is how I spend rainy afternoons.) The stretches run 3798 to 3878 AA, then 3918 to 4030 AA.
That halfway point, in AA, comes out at 3921.6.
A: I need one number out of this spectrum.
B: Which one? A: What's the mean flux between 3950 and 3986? 28.1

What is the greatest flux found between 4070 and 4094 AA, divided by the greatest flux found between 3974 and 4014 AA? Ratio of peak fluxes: 0.91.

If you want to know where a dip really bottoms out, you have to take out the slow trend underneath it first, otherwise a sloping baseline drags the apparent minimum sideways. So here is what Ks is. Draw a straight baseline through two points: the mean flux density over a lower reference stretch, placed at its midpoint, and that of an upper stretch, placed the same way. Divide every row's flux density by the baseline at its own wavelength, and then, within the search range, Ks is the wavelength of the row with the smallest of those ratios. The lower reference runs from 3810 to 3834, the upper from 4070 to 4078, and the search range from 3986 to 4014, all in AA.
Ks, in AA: 3996.0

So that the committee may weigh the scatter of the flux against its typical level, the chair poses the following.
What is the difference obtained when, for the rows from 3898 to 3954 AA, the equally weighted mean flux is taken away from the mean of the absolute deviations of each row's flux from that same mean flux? -27.5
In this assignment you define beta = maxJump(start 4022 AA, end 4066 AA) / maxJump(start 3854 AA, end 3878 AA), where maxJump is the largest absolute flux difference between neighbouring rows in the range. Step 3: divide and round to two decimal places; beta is 0.18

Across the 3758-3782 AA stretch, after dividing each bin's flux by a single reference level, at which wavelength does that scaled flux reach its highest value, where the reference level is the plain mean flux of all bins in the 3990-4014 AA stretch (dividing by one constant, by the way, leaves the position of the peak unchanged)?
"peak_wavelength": 3764.0 AA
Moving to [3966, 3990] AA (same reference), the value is 3968.0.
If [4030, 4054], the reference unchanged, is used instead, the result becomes 4036.0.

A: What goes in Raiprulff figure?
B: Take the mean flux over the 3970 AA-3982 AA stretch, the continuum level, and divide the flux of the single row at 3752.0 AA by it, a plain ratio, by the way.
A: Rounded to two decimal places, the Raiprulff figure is 0.77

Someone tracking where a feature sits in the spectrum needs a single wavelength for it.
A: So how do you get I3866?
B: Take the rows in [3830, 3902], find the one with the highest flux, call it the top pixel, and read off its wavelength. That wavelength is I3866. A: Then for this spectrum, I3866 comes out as 3868.0 AA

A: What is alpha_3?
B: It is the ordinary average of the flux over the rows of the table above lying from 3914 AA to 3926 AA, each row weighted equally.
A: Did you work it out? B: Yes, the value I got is 29.4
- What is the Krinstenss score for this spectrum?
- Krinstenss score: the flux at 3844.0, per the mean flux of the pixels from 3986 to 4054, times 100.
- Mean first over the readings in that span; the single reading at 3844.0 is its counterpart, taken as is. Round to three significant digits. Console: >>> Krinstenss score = 103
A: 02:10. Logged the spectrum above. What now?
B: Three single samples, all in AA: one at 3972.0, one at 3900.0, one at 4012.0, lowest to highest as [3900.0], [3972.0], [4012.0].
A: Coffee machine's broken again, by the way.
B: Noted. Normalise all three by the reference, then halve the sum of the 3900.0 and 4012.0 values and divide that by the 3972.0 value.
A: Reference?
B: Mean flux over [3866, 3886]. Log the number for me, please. 0.96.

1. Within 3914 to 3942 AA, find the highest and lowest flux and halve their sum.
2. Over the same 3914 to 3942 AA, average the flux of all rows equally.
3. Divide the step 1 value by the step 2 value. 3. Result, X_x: 0.99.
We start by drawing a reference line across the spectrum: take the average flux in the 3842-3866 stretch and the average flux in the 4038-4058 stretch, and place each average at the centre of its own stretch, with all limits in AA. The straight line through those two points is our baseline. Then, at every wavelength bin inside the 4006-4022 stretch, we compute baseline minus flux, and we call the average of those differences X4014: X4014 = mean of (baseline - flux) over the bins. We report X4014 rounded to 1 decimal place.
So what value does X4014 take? -2.6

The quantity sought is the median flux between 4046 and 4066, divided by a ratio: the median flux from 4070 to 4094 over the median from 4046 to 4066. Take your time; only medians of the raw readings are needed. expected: 33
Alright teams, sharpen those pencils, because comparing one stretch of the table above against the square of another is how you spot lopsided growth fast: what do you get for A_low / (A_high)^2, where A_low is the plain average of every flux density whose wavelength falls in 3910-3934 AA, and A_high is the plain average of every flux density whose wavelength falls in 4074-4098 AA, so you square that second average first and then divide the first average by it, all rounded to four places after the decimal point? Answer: 0.0415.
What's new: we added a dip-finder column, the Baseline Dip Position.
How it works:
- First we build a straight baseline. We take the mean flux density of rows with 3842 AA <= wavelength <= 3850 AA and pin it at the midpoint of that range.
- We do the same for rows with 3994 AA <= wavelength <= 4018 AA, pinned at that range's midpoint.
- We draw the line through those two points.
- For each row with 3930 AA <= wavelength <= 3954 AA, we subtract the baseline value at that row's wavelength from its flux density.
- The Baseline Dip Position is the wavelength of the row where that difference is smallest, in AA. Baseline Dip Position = 3936.0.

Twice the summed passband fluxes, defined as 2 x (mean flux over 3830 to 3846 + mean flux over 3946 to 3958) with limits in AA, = 110.0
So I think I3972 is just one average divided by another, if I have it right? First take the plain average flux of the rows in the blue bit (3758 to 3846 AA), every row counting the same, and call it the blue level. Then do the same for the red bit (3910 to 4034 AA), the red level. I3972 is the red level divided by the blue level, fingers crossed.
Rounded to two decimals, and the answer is 1.05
